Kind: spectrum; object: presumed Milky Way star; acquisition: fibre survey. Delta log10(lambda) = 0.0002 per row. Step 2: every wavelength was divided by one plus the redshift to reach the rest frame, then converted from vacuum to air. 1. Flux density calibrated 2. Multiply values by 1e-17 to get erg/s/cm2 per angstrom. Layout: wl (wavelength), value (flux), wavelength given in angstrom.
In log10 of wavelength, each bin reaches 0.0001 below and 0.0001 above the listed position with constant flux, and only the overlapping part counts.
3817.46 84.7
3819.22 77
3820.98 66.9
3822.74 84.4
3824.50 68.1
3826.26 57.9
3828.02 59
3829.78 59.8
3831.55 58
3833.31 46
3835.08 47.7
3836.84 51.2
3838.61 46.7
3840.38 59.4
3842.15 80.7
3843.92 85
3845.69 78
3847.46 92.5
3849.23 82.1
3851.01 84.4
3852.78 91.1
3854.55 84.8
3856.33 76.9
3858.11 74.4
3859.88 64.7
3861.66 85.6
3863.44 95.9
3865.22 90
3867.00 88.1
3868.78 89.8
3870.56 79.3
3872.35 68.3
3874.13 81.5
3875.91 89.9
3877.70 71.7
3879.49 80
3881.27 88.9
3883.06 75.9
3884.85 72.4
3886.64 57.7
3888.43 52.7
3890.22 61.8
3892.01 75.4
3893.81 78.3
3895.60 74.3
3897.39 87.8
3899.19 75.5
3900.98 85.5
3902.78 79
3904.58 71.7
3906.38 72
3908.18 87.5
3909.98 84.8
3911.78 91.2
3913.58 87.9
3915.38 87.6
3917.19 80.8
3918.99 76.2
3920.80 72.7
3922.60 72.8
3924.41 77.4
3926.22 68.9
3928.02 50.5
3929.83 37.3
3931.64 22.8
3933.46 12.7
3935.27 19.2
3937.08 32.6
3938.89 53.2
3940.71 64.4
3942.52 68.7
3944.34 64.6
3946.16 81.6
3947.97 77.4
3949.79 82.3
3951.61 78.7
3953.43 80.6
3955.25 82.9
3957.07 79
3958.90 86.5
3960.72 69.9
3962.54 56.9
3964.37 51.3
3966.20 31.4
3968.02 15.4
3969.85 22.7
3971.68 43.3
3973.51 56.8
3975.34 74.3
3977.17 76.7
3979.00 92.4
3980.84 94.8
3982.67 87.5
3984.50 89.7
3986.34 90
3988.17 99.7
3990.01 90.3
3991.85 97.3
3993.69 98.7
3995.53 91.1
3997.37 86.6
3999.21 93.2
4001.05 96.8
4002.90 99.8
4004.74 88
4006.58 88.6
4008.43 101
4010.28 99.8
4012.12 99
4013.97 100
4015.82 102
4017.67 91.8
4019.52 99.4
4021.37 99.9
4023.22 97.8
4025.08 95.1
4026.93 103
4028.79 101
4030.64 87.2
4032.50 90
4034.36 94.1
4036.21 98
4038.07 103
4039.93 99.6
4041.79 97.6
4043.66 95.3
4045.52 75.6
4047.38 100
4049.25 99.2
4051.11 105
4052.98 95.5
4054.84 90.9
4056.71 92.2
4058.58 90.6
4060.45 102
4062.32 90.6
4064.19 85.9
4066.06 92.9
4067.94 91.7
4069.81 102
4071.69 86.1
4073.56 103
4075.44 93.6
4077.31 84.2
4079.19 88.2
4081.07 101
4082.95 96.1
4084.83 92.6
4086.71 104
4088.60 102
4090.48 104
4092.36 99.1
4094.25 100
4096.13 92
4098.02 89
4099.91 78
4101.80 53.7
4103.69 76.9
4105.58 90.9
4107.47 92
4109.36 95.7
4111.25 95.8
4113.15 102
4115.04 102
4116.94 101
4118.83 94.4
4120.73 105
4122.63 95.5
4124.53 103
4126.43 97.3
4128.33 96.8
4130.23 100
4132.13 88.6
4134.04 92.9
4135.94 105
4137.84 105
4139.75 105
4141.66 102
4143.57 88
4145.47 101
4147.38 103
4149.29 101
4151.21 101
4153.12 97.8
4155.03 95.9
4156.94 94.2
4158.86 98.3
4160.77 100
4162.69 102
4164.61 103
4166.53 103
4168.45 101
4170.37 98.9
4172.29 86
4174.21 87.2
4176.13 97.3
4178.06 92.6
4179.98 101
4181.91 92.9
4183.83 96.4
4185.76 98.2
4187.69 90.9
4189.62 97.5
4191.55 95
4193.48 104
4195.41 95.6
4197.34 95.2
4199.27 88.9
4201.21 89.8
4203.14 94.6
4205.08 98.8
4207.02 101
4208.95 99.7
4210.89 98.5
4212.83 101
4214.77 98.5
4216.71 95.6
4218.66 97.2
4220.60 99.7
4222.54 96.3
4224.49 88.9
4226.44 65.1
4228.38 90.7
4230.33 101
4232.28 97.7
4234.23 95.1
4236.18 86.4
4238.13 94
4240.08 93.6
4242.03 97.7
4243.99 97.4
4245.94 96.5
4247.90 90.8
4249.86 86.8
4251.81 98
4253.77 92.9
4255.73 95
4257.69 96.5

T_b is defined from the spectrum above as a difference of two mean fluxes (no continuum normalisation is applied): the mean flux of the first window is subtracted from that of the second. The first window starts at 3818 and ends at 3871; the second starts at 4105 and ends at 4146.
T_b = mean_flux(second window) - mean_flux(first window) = 25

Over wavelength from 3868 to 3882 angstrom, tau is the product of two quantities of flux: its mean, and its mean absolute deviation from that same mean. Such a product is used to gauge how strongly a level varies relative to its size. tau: 515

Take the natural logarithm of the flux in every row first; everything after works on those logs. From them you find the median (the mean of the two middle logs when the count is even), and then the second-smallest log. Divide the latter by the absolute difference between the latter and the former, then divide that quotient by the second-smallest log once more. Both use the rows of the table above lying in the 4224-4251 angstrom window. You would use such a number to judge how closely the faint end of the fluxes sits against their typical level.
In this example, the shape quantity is 12.2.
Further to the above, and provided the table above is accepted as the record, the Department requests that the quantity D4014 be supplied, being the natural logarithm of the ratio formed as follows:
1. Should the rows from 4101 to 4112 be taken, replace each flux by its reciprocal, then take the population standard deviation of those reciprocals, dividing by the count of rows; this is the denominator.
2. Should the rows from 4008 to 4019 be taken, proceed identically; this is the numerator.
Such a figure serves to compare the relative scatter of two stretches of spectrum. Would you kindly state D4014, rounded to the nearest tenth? -2.1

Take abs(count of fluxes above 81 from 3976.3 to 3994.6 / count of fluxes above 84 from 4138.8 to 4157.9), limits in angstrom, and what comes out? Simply 0.9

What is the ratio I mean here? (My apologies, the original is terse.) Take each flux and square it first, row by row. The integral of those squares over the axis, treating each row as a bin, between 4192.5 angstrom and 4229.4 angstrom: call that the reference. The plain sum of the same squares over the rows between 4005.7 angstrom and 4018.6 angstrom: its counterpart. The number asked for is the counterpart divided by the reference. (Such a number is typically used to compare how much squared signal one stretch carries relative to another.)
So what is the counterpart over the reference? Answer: 0.20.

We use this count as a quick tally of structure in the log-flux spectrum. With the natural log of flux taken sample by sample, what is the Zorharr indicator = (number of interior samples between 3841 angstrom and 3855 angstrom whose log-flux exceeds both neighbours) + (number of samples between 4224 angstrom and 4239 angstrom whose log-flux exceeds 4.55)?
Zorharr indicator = 6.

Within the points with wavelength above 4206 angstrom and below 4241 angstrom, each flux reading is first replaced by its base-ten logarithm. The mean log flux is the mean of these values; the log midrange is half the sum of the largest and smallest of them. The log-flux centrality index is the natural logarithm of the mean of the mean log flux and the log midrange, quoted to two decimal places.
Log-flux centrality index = 0.66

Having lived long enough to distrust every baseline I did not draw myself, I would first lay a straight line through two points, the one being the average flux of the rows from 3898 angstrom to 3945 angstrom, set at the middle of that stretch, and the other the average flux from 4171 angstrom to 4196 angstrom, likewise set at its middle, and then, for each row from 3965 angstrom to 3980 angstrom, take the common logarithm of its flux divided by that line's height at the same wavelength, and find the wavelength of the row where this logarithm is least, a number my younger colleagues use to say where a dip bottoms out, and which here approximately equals 3968.02 angstrom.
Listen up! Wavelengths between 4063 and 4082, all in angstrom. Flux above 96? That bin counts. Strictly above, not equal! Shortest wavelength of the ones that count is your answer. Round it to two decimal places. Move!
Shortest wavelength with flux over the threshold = 4069.81 angstrom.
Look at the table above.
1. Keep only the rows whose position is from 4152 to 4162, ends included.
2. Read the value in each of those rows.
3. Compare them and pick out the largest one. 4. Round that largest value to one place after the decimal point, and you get 100.0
